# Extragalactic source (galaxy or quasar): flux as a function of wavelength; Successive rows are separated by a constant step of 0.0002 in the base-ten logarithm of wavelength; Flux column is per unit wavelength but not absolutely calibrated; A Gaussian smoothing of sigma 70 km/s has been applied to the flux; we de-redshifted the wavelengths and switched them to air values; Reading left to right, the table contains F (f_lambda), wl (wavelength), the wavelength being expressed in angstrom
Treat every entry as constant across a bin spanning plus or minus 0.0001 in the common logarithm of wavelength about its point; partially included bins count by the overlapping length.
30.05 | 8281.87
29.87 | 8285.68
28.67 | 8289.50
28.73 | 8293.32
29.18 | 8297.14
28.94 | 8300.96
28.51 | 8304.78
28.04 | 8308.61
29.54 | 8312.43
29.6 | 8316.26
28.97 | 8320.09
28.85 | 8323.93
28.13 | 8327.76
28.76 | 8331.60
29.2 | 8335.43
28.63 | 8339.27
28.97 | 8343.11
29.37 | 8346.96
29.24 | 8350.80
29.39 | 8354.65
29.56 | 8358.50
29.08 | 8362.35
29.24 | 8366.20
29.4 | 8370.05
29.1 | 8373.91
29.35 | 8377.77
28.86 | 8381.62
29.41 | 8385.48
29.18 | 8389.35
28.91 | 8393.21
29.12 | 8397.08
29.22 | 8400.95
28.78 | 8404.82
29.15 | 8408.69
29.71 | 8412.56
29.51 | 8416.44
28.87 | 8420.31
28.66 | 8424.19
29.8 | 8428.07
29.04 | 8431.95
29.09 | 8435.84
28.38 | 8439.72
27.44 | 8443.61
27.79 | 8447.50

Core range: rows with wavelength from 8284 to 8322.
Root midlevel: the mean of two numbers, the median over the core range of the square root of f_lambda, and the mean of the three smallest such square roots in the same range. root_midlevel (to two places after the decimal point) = 5.36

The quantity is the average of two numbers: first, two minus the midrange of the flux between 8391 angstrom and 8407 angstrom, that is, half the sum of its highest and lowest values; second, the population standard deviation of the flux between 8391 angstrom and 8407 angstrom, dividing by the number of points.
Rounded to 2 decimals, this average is -13.41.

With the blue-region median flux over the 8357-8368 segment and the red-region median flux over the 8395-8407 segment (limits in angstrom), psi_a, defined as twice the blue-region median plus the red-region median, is 87.6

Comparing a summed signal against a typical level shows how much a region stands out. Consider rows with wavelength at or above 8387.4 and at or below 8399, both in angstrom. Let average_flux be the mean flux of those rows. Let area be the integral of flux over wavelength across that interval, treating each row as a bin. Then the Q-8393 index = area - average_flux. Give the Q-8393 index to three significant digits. 308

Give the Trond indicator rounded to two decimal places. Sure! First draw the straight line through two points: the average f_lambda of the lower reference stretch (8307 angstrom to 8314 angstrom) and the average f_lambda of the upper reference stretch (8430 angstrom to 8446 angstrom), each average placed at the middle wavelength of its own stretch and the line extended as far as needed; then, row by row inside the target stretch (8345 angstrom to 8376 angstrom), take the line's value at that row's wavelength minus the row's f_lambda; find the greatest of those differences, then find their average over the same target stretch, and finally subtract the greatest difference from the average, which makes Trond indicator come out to -0.21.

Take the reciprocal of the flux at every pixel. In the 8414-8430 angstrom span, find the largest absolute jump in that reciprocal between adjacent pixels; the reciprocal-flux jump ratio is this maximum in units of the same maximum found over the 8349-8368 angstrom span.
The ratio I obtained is 2.39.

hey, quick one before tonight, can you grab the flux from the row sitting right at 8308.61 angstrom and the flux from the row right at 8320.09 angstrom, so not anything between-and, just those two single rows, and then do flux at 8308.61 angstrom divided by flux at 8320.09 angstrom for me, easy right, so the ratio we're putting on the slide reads 0.97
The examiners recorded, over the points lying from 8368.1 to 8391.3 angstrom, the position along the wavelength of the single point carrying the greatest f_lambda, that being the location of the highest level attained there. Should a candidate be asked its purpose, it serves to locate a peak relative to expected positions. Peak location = 8385.48 angstrom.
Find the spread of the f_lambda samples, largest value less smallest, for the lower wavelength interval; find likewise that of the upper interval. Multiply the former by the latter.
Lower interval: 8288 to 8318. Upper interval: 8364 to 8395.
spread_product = 0.86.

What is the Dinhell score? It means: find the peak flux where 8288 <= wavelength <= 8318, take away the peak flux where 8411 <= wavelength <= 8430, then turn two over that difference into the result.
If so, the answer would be -10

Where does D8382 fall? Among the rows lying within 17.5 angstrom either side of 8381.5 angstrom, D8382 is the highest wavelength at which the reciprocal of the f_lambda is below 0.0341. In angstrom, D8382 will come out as 8385.48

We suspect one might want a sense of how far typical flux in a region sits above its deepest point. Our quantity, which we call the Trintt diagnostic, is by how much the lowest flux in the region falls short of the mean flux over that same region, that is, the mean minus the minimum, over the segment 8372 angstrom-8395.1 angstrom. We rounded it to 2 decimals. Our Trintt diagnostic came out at 0.28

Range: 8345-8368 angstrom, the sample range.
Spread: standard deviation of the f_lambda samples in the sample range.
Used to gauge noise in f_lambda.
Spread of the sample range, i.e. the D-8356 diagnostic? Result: 0.2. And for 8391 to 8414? 0.3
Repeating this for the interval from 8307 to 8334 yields 0.6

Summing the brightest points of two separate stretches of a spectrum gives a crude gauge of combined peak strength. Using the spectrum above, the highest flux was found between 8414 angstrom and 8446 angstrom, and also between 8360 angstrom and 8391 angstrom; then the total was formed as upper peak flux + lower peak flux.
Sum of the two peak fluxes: 59.2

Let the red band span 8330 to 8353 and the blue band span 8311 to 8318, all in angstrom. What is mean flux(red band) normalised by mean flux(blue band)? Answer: 0.98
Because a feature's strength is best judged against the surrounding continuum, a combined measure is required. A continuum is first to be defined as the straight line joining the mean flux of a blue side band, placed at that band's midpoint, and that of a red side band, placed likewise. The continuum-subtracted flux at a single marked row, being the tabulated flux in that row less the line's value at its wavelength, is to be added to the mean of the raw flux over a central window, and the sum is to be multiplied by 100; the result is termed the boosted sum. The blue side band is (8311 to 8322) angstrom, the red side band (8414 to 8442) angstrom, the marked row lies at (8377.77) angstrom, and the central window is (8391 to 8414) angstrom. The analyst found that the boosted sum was 2930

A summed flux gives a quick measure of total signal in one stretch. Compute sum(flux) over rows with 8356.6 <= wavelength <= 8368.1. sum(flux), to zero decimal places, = 88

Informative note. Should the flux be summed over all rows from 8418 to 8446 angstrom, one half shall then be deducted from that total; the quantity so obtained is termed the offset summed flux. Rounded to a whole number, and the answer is 201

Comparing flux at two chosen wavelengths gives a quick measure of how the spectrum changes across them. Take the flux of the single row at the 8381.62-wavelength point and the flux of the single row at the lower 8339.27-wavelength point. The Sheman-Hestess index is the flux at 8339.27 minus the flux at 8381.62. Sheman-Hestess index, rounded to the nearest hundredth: -0.23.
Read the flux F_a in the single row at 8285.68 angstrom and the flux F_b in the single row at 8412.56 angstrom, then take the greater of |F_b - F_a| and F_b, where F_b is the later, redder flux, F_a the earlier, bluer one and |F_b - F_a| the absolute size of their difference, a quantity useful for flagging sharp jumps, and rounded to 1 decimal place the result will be 29.7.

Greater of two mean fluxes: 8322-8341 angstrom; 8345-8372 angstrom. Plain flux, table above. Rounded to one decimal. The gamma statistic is 29.3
